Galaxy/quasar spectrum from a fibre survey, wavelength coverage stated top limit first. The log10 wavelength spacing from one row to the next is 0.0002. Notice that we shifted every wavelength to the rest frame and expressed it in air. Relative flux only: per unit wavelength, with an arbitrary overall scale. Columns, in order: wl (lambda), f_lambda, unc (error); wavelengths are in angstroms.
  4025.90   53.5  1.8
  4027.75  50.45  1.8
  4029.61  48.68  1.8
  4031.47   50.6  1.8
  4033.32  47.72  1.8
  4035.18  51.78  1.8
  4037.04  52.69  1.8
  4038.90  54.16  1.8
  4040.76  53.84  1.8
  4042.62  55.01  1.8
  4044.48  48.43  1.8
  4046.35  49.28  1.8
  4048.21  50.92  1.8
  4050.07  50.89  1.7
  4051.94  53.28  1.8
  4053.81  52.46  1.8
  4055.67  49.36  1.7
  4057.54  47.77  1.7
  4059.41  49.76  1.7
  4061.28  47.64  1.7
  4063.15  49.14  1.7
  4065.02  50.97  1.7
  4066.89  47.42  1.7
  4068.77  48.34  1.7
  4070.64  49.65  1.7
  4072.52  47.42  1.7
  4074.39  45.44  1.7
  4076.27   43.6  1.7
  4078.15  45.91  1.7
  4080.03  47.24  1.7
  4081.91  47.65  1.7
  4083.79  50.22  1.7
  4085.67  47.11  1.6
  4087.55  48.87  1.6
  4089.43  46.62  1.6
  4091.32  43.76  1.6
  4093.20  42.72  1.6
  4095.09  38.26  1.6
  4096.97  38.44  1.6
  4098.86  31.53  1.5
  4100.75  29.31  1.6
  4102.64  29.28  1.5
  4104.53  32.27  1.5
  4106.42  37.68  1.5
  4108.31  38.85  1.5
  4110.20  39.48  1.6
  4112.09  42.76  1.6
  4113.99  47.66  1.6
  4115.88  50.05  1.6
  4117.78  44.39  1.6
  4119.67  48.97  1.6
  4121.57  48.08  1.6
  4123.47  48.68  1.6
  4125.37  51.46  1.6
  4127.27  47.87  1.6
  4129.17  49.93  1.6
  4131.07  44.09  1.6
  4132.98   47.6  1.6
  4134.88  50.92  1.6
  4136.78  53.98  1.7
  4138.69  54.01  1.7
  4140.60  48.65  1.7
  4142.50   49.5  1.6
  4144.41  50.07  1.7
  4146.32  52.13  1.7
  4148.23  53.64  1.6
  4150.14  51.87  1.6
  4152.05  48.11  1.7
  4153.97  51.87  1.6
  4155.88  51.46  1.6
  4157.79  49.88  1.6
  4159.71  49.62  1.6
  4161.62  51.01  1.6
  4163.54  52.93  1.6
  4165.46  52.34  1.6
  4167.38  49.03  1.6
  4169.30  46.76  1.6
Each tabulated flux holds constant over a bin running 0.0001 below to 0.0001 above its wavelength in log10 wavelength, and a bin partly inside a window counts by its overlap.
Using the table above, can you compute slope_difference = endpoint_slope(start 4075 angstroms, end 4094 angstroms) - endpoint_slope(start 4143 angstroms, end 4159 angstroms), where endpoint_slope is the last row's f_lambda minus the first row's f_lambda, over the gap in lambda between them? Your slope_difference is -0.04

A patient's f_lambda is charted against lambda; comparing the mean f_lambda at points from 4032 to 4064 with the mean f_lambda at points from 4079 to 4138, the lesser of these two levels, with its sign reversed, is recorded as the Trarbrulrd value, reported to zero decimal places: -44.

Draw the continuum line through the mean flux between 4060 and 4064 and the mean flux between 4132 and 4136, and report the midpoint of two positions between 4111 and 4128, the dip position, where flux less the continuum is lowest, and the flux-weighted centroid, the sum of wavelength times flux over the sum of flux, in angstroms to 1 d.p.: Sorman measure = 4116.0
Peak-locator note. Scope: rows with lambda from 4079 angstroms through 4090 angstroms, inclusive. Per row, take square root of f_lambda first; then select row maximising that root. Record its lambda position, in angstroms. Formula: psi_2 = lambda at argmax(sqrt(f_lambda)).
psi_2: 4083.79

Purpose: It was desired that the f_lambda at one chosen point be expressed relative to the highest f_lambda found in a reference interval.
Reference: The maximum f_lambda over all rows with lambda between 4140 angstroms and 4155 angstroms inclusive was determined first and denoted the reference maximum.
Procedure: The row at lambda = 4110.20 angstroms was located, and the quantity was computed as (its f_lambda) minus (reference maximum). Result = -14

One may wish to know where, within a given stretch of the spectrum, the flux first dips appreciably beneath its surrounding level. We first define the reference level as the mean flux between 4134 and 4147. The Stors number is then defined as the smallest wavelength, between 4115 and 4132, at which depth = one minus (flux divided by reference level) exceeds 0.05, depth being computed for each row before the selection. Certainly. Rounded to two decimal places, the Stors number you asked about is 4117.78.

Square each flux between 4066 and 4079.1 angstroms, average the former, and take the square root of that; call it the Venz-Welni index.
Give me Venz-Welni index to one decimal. 46.9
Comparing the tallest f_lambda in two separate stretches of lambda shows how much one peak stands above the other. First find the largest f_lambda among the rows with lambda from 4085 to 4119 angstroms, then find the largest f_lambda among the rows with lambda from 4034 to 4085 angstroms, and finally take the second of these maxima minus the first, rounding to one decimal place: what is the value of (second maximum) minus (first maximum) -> 5.0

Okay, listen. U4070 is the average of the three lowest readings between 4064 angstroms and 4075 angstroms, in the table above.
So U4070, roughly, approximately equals 47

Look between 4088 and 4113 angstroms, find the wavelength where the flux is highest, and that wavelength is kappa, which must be 4089.43 angstroms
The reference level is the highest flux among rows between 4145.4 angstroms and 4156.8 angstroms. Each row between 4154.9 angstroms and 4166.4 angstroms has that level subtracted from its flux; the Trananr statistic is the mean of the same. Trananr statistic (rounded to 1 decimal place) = -2.4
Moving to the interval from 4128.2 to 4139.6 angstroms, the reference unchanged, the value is -3.6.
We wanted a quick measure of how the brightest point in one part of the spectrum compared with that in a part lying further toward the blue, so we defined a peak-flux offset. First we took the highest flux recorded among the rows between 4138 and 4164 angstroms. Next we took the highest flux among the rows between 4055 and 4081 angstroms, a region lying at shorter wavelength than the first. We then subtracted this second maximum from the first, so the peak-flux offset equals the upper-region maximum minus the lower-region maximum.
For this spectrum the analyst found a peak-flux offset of 3.0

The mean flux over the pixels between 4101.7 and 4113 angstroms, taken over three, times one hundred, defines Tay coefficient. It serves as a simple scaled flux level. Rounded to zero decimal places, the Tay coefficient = 1224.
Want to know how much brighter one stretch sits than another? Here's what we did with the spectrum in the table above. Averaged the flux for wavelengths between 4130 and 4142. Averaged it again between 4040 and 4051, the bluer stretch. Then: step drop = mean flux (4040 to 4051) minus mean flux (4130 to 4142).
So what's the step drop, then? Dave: 1.5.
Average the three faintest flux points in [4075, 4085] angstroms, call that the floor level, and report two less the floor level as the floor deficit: -43.6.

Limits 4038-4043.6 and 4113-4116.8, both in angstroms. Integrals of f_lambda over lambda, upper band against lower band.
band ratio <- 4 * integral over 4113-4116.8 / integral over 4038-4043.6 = 2.4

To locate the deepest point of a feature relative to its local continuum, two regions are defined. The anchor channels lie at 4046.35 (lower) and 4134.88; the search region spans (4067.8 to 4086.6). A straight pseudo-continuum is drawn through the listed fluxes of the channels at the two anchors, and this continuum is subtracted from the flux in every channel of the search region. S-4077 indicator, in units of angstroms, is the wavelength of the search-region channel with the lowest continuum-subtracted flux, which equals 4076.27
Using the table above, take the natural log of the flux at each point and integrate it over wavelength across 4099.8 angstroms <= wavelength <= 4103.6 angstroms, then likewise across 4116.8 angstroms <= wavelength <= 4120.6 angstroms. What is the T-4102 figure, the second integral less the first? 1.8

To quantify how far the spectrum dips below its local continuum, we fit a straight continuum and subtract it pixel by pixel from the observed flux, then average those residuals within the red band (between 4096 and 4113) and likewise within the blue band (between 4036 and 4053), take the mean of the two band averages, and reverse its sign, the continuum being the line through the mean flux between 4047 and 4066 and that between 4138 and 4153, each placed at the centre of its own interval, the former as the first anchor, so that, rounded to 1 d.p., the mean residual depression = 6.6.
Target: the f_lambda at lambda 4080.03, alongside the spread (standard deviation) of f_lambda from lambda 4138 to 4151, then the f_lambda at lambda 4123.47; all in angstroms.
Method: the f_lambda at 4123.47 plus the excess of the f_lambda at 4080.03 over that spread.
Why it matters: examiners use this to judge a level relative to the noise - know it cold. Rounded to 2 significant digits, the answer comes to 94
